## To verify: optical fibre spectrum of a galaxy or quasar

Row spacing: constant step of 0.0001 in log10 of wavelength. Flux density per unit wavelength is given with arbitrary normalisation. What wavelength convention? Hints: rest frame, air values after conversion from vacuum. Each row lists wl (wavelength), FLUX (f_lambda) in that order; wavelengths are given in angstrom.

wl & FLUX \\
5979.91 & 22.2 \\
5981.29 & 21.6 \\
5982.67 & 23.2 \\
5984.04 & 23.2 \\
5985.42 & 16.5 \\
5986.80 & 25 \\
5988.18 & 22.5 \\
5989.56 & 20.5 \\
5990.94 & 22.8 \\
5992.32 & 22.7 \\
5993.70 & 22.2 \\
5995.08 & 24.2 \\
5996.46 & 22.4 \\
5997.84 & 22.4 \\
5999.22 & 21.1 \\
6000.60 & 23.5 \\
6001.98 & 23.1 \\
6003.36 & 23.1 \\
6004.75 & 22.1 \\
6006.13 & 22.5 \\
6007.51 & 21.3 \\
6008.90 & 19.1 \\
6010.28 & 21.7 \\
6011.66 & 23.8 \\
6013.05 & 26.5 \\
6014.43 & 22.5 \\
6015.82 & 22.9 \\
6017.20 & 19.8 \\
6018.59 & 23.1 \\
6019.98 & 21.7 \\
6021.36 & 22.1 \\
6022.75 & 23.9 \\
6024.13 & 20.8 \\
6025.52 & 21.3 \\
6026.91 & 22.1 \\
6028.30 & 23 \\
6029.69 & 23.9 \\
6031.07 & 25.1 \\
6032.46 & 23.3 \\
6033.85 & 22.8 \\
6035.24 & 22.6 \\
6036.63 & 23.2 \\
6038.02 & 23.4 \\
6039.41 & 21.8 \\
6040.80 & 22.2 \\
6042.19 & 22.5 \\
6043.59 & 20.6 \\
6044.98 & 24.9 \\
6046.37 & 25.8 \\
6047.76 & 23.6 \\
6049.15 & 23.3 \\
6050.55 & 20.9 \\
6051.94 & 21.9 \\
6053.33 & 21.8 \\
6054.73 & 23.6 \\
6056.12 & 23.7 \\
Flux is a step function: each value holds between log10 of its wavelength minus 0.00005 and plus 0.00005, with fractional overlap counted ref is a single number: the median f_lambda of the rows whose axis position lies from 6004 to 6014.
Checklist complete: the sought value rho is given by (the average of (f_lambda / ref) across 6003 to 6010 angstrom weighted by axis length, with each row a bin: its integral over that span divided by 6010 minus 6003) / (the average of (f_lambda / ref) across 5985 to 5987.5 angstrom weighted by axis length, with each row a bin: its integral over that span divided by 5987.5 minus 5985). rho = 1.02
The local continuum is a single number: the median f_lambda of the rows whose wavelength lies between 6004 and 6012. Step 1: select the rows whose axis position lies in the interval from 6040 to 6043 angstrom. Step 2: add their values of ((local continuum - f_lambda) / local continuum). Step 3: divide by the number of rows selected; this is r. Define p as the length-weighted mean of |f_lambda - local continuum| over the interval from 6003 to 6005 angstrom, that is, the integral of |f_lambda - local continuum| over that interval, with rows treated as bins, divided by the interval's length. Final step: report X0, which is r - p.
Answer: -0.75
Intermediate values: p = 0.72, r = -0.02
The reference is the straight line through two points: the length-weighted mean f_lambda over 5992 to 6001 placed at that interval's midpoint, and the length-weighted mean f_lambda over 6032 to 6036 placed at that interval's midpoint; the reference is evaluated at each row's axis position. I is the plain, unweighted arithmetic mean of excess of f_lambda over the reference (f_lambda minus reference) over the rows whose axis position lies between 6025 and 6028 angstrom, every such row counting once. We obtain -1.12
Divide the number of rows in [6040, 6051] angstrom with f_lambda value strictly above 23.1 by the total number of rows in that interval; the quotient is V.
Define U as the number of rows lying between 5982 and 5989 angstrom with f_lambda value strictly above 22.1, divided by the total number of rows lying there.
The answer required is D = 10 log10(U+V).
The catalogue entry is 1.1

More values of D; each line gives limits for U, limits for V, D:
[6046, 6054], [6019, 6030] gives -1.2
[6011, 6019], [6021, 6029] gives 0.0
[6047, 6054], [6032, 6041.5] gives -0.8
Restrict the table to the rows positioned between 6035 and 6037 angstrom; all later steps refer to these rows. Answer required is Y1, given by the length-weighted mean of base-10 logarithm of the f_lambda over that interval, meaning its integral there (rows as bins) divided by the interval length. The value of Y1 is 1.36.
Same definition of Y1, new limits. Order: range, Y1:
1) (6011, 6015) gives 1.38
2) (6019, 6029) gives 1.34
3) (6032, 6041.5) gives 1.36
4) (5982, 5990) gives 1.34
